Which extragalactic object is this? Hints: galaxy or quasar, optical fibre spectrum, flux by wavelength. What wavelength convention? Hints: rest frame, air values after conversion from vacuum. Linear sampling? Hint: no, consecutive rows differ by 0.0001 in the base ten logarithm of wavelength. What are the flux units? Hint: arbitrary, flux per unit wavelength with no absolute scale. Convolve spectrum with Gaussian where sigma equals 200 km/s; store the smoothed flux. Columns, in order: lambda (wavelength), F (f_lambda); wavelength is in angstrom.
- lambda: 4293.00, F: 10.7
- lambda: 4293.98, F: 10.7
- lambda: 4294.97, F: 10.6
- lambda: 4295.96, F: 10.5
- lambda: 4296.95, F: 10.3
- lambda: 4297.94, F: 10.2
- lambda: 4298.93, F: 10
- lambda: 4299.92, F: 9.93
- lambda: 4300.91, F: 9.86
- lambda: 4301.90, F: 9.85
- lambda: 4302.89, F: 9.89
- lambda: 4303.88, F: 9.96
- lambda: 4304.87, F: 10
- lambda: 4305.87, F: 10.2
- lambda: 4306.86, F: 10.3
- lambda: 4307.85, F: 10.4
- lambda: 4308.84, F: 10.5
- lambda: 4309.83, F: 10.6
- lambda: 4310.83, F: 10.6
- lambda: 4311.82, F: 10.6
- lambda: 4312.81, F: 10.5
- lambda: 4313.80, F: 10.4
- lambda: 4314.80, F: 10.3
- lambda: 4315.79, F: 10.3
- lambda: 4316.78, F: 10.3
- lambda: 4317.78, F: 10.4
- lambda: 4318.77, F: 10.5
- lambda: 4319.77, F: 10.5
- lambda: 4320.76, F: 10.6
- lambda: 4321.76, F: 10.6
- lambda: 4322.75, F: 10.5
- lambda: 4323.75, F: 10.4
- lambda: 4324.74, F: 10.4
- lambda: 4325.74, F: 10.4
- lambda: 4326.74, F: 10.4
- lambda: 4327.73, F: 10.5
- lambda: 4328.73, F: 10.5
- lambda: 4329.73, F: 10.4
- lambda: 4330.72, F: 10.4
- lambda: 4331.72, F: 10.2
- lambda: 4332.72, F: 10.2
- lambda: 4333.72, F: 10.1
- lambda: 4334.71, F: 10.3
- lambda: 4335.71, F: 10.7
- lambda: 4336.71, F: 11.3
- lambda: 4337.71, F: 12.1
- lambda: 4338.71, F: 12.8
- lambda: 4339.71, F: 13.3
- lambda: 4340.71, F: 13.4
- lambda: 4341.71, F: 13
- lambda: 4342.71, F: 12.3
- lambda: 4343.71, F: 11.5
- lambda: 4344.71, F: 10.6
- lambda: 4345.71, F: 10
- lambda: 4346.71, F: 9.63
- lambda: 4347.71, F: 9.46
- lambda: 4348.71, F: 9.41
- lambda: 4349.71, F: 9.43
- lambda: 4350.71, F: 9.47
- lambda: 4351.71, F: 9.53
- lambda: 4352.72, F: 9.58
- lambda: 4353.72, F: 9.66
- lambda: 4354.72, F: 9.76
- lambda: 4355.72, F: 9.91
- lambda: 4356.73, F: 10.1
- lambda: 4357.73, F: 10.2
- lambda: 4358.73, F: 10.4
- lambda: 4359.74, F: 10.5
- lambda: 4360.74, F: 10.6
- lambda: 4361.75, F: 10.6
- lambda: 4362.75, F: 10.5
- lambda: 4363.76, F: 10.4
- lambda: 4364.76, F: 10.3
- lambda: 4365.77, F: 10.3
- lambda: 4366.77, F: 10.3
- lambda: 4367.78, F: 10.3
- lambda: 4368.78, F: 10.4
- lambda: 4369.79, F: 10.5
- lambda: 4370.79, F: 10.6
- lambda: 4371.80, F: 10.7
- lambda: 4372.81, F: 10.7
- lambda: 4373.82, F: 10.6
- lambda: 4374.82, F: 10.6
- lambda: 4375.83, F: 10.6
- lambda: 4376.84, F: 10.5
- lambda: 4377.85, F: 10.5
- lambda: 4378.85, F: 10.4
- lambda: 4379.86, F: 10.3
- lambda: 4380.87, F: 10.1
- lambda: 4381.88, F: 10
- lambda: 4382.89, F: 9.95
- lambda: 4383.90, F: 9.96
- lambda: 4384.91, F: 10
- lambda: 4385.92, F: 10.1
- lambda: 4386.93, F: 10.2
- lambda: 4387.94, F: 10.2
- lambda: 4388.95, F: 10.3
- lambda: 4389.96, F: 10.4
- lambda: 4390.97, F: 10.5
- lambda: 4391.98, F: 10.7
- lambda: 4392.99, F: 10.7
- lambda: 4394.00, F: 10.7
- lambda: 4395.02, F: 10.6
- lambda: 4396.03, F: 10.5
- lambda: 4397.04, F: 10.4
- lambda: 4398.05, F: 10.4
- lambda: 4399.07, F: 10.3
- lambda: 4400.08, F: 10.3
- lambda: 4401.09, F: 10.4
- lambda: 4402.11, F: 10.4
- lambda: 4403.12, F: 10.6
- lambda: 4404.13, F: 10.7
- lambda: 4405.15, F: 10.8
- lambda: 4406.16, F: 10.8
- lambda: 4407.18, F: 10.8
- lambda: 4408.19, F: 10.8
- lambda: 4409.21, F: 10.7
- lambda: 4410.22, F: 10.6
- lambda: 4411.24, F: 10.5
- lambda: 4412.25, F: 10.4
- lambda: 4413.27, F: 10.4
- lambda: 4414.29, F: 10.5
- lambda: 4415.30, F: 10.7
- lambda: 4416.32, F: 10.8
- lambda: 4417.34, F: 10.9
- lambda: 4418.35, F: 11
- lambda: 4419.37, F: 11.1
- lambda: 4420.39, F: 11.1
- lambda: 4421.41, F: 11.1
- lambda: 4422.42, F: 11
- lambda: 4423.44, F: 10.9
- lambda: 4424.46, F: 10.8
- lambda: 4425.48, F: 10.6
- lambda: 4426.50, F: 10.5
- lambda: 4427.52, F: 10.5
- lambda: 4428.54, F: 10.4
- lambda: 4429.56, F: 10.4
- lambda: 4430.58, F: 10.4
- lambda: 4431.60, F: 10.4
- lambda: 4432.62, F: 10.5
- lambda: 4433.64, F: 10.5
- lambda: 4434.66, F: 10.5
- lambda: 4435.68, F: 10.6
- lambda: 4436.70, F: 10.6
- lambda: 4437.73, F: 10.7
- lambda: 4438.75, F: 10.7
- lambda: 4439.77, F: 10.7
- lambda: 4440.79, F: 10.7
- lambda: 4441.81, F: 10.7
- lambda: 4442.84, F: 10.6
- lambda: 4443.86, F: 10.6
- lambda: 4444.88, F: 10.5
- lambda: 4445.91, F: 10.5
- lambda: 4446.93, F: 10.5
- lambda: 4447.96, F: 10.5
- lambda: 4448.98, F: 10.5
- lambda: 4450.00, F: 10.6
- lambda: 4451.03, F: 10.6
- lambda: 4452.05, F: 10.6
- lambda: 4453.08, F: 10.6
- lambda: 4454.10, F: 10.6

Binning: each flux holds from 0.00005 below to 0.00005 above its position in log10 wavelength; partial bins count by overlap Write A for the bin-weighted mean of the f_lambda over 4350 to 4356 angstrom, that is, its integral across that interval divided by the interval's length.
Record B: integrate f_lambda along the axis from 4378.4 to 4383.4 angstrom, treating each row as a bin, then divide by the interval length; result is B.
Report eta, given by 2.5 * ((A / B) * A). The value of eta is 22.9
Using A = 9.6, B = 10.1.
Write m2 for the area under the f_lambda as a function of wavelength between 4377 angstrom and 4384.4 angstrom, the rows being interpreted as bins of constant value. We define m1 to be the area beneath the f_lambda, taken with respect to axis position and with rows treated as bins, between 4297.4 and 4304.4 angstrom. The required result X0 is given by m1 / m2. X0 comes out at 0.92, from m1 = 69.7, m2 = 75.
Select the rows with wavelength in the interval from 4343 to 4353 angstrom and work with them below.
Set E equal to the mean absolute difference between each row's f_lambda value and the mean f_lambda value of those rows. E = 0.50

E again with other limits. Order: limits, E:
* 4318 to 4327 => 0.07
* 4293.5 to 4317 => 0.22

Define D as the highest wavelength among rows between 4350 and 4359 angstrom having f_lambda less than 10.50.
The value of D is 4358.73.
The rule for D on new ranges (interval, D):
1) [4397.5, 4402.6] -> 4402.11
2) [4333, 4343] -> 4334.71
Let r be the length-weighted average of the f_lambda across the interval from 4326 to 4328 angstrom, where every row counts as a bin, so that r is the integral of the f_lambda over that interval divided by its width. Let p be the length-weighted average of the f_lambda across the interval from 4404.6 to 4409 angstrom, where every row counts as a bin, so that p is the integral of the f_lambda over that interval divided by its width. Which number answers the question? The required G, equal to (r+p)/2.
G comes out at 10.6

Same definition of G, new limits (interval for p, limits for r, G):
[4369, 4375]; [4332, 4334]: 10.4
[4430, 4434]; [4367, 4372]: 10.5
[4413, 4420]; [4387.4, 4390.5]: 10.5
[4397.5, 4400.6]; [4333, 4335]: 10.3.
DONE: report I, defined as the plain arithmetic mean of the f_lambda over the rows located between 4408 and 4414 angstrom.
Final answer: 10.6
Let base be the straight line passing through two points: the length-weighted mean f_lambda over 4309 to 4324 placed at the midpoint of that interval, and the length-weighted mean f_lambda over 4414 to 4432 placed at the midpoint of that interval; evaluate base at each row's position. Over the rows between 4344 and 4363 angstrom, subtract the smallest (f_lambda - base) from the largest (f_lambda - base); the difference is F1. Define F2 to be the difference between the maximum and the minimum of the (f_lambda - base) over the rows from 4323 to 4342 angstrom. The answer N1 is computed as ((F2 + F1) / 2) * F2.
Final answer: 7.4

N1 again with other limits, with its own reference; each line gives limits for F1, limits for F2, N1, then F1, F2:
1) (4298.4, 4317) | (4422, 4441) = 0.4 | 0.73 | 0.62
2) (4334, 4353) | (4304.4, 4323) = 1.4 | 4.01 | 0.59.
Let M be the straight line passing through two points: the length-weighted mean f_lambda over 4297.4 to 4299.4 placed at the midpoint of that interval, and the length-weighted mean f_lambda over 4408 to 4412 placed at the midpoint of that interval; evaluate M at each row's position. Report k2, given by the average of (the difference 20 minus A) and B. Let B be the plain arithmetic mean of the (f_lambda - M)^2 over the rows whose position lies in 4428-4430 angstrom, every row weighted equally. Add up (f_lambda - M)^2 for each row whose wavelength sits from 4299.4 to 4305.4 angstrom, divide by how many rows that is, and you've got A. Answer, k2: 10.0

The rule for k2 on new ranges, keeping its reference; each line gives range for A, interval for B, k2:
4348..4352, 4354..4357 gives 9.7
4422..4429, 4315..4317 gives 10.0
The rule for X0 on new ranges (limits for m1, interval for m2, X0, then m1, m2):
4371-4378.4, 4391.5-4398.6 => 1.05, 78.4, 75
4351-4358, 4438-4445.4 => 0.87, 68.6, 79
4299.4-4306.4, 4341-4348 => 0.90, 69.7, 77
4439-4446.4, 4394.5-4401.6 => 1.06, 78.6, 74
